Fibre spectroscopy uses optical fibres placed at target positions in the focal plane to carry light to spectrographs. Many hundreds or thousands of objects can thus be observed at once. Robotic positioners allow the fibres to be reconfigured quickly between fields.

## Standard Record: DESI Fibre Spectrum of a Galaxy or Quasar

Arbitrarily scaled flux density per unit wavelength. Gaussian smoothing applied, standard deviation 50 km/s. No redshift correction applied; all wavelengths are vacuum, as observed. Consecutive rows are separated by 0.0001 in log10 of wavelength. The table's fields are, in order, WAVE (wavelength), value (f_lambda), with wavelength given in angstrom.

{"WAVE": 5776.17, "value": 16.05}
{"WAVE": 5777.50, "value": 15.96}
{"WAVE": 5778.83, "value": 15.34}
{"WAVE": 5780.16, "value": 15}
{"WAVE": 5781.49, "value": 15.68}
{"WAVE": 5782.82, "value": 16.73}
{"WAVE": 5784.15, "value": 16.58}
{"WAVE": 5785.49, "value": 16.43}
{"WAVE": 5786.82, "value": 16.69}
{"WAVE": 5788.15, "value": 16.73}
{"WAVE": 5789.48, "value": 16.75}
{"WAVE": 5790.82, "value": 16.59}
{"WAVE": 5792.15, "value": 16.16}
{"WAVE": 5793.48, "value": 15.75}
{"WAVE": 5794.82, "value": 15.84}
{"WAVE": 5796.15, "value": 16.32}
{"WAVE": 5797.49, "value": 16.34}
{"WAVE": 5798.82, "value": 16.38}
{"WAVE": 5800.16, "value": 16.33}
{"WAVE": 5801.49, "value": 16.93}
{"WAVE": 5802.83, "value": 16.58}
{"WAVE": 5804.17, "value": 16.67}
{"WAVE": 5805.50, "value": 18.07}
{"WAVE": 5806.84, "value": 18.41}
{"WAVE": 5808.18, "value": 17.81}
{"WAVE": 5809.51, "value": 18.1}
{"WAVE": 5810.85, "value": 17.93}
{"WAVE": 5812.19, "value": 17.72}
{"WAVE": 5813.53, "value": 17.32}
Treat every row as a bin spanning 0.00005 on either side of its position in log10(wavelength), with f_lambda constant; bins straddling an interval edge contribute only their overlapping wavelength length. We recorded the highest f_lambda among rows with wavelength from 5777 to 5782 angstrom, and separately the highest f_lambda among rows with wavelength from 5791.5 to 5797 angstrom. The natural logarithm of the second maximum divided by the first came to 0.022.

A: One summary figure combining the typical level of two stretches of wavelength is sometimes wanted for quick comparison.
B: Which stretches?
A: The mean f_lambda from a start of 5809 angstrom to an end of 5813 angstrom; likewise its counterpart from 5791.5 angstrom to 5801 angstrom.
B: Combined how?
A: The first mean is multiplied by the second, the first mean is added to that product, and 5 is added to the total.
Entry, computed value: 312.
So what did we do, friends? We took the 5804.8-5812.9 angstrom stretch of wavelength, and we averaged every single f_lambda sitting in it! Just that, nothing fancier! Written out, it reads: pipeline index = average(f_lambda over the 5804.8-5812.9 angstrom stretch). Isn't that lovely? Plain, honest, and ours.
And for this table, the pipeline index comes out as 18.0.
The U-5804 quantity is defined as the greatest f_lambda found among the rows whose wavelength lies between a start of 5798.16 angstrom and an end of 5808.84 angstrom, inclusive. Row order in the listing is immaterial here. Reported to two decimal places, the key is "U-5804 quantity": 18.41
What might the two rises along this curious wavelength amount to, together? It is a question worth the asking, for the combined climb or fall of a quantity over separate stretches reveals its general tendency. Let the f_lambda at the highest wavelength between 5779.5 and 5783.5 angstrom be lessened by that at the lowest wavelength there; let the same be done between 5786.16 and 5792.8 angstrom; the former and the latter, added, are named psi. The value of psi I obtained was 1.2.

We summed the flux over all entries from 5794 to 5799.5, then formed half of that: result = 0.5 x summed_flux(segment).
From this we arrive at 32.4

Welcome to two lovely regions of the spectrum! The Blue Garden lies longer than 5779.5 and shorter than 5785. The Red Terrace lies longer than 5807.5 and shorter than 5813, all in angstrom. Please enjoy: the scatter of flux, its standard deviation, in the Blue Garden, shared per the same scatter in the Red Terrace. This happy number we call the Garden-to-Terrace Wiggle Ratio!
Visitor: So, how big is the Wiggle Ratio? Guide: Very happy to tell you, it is 4.9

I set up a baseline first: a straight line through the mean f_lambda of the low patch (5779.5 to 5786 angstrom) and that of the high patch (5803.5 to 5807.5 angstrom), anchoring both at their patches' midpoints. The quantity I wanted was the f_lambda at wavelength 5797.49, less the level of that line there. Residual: -0.80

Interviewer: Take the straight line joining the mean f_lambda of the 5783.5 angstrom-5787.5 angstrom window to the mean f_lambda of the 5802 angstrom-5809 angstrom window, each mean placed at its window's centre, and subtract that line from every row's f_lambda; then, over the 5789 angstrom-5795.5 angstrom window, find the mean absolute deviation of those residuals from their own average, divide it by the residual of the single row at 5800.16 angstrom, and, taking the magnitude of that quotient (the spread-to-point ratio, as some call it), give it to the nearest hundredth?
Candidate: 0.47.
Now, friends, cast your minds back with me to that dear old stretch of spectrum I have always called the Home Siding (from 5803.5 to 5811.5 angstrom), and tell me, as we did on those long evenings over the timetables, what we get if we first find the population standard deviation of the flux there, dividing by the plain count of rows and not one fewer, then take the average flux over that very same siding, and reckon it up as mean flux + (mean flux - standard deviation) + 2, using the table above 37.1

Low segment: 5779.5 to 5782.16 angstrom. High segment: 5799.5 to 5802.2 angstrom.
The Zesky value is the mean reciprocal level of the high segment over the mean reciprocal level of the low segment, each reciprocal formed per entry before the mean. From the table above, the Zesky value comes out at 0.922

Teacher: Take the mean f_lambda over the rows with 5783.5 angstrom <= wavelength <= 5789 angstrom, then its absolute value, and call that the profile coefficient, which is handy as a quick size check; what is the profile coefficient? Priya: 16.6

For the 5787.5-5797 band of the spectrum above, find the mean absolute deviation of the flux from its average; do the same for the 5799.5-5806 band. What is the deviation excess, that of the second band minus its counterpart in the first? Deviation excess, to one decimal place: 0.1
